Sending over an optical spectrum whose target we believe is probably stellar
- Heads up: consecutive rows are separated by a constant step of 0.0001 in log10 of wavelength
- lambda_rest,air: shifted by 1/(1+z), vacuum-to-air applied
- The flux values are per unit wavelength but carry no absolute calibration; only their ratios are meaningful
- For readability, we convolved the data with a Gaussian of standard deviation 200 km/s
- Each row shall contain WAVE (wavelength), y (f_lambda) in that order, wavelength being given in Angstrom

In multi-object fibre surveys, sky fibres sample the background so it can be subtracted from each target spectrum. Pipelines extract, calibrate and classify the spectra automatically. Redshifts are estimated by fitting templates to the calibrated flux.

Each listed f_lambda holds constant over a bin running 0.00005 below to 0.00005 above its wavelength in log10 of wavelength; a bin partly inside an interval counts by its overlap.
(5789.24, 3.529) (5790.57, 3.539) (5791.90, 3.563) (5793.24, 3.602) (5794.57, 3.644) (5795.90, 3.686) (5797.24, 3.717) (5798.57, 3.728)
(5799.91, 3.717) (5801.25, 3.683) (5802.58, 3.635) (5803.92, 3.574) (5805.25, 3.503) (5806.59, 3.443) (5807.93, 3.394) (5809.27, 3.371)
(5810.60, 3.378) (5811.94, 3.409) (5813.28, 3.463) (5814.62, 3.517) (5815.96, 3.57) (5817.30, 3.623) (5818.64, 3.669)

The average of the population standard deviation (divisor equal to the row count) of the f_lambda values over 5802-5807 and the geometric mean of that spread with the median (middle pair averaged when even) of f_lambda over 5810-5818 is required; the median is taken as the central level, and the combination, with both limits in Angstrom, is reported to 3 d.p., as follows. 0.287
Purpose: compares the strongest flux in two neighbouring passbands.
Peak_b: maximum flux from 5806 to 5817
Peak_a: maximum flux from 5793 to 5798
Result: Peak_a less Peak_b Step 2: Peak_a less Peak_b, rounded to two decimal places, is 0.15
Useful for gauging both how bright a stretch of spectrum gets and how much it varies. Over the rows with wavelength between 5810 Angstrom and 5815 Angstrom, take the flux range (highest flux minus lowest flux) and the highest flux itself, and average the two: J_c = 1.83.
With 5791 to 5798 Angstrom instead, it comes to 1.94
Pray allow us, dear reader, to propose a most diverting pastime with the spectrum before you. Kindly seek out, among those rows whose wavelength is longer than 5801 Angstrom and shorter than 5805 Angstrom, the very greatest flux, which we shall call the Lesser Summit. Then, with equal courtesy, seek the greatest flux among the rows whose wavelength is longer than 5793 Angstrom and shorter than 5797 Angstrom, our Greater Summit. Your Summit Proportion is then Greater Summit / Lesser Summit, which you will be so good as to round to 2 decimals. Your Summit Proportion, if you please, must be 1.00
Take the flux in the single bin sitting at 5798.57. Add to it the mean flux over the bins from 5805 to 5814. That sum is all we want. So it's 7.15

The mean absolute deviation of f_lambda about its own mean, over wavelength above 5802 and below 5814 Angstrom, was 0.072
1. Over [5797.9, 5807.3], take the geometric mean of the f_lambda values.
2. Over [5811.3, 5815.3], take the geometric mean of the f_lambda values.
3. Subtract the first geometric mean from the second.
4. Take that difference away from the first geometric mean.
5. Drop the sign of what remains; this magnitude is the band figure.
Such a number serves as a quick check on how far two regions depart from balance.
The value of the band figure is 3.8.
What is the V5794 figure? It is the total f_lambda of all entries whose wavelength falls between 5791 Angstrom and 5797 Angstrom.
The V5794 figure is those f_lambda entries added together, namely 14.5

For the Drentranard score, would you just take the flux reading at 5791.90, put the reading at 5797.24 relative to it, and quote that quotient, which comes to 1.04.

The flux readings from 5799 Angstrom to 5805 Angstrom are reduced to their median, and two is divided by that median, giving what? 0.547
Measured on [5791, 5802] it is 0.543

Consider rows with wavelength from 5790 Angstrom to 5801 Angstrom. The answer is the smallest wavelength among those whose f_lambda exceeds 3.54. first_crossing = 5791.90 Angstrom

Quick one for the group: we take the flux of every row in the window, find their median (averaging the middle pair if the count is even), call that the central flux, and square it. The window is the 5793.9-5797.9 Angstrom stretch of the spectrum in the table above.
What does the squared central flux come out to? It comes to 13.6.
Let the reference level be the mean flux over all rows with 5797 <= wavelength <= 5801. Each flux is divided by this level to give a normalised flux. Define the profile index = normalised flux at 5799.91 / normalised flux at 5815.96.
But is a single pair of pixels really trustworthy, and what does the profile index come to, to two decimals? 1.04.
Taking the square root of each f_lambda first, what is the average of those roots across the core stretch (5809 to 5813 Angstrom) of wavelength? 1.84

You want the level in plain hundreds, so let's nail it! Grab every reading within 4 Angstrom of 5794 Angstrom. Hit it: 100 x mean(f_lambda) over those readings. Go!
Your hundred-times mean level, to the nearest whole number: 363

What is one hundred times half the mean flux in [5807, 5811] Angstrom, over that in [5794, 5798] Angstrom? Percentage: 45.9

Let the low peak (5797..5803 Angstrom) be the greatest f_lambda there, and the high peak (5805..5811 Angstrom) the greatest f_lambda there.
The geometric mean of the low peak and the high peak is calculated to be 3.61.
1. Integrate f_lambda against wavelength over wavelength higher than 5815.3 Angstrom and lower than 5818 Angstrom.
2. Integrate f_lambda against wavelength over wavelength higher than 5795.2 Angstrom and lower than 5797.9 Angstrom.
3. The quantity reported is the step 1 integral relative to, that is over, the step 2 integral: 0.97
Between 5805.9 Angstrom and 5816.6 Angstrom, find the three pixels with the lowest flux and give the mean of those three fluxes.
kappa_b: 3.38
